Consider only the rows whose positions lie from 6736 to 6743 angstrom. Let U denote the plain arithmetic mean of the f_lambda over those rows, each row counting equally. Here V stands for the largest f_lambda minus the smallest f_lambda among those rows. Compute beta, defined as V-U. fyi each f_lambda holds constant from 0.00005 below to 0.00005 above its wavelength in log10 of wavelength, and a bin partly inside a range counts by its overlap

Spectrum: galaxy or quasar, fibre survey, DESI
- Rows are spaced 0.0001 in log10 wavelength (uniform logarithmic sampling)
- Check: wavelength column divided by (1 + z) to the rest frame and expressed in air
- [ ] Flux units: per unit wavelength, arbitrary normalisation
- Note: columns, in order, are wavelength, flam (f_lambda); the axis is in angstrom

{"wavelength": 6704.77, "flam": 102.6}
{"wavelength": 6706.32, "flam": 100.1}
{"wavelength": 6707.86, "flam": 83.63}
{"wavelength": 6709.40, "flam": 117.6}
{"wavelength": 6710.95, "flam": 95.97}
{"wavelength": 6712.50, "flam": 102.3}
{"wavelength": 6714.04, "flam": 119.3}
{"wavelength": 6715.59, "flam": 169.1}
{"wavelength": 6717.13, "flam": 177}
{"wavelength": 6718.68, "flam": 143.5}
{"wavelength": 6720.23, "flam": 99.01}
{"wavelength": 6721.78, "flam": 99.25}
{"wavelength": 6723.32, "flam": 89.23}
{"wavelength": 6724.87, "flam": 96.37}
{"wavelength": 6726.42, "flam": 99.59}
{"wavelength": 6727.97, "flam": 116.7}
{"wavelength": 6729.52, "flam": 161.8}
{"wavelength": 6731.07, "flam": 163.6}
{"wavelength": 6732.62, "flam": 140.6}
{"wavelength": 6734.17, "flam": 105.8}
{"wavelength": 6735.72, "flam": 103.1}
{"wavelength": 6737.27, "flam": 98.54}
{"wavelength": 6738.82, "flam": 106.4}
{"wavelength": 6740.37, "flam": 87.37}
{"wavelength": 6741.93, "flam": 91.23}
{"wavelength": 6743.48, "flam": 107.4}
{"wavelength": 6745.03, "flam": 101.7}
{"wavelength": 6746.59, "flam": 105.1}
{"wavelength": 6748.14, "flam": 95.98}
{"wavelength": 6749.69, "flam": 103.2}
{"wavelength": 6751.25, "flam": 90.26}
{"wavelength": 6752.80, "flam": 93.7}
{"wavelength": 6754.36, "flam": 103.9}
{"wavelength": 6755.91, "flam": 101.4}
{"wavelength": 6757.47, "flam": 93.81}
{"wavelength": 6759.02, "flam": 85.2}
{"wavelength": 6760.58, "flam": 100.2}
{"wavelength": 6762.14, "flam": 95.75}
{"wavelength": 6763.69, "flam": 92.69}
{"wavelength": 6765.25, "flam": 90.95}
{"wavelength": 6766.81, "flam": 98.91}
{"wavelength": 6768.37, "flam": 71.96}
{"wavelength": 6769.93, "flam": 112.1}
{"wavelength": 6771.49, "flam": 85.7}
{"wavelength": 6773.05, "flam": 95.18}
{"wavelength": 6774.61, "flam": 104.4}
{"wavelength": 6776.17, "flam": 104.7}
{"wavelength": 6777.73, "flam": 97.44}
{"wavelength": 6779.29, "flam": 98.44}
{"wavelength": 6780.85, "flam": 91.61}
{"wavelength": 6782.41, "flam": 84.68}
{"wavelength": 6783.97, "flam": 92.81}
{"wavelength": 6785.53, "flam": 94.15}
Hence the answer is -77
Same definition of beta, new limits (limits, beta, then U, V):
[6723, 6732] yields -47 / 121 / 74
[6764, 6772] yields -52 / 92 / 40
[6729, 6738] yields -64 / 129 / 65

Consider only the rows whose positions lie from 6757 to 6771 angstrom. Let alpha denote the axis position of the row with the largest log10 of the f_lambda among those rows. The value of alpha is 6769.93 angstrom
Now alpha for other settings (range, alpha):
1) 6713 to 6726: 6717.13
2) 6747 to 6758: 6754.36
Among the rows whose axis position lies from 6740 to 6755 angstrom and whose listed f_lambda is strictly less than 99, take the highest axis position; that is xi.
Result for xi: 6752.80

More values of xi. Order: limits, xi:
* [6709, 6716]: 6710.95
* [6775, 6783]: 6782.41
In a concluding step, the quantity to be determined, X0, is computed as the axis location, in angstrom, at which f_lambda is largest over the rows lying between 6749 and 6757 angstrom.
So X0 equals 6754.36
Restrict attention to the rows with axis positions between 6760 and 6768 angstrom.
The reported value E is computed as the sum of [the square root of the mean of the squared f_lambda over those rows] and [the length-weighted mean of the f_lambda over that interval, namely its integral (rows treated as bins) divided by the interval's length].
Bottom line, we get 190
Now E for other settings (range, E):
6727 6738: 257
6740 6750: 198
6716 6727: 236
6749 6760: 192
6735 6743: 195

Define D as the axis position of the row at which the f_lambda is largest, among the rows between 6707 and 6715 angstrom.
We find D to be 6714.04 angstrom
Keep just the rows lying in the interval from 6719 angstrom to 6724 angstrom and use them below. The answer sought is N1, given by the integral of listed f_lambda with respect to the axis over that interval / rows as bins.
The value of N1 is 502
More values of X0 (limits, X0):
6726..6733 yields 6731.07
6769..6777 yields 6769.93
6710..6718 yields 6717.13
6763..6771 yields 6769.93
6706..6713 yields 6709.40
